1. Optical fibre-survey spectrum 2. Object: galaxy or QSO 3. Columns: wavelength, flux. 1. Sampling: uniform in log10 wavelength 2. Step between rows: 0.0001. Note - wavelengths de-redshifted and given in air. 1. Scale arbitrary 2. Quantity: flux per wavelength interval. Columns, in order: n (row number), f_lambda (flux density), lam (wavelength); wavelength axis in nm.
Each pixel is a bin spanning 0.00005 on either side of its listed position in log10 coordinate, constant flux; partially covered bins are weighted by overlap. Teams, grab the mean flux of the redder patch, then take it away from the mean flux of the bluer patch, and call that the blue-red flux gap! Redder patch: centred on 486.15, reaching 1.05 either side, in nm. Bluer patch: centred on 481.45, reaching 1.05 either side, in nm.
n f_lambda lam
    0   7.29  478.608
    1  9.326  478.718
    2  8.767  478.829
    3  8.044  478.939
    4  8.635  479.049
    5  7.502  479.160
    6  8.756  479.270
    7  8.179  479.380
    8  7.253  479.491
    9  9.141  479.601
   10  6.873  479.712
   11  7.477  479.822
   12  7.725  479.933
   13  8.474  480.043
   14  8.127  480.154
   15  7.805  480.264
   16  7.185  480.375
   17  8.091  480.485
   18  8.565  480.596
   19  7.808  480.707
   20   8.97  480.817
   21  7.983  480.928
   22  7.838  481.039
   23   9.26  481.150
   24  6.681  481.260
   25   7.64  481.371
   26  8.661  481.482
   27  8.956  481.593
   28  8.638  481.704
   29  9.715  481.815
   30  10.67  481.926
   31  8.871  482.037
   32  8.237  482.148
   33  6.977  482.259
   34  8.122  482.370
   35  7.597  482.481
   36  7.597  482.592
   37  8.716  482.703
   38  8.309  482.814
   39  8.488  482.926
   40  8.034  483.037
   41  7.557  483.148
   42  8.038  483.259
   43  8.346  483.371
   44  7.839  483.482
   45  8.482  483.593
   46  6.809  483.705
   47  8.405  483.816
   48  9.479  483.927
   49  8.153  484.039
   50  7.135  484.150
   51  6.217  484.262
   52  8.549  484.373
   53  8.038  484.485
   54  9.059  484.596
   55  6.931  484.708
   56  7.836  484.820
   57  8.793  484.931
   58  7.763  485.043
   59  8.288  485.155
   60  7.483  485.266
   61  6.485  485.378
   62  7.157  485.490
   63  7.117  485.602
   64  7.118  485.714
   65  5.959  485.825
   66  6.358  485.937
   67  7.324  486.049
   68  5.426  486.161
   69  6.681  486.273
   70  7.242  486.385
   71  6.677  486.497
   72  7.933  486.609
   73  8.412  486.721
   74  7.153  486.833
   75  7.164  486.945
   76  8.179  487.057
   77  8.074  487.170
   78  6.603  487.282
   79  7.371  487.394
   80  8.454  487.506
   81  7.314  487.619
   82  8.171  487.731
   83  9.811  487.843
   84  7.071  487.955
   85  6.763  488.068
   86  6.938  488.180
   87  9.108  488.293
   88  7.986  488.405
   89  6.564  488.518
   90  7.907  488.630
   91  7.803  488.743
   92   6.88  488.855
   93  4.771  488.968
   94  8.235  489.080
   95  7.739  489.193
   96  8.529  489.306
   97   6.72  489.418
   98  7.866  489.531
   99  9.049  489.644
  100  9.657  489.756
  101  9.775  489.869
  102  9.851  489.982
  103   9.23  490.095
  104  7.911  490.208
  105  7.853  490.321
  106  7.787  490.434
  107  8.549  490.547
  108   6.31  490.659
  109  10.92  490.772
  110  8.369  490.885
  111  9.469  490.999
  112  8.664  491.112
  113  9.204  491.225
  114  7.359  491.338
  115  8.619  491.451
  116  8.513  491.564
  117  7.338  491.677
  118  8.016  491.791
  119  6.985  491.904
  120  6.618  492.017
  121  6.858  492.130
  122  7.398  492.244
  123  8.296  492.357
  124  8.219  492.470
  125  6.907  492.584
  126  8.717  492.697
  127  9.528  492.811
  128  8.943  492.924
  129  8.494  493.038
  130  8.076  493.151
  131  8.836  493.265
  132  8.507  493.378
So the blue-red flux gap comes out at 1.2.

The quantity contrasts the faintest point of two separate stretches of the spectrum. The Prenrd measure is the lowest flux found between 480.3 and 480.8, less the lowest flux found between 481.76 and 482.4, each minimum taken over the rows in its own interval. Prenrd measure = 0.21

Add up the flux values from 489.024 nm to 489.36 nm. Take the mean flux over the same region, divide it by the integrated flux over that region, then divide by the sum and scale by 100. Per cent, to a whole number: 12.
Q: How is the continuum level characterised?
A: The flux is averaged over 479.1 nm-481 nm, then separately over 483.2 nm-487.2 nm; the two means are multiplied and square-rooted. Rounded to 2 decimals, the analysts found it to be 7.77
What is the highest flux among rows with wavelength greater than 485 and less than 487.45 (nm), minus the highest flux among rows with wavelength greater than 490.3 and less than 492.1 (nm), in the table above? -2.5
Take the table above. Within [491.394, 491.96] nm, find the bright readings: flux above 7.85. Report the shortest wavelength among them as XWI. 491.451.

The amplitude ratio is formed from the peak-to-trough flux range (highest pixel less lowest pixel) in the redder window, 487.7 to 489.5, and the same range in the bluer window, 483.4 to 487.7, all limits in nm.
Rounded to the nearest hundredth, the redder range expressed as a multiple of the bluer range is 1.24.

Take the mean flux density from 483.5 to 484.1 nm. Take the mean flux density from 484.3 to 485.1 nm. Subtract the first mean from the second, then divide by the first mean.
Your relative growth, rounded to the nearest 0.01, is -0.02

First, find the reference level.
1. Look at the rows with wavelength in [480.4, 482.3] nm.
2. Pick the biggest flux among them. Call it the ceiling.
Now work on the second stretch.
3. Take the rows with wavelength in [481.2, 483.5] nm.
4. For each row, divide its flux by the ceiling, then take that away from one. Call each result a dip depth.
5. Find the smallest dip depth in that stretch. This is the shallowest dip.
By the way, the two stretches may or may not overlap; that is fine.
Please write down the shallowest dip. 0.00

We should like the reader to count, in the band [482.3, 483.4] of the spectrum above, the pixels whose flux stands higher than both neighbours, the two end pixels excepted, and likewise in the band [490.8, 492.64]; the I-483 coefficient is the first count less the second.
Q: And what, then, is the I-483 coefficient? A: -3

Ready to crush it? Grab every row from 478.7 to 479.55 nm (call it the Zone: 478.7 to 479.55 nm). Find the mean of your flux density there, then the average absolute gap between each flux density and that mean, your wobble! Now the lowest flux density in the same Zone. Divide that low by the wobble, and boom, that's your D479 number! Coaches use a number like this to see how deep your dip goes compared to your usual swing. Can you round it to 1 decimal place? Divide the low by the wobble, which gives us 12.9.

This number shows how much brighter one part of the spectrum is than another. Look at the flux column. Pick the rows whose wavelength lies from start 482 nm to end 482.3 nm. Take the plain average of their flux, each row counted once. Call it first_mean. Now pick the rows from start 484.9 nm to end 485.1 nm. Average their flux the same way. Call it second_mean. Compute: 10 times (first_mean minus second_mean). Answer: -2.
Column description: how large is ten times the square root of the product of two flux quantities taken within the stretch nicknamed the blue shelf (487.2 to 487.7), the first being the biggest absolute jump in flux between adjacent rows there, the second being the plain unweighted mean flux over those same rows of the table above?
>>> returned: 29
